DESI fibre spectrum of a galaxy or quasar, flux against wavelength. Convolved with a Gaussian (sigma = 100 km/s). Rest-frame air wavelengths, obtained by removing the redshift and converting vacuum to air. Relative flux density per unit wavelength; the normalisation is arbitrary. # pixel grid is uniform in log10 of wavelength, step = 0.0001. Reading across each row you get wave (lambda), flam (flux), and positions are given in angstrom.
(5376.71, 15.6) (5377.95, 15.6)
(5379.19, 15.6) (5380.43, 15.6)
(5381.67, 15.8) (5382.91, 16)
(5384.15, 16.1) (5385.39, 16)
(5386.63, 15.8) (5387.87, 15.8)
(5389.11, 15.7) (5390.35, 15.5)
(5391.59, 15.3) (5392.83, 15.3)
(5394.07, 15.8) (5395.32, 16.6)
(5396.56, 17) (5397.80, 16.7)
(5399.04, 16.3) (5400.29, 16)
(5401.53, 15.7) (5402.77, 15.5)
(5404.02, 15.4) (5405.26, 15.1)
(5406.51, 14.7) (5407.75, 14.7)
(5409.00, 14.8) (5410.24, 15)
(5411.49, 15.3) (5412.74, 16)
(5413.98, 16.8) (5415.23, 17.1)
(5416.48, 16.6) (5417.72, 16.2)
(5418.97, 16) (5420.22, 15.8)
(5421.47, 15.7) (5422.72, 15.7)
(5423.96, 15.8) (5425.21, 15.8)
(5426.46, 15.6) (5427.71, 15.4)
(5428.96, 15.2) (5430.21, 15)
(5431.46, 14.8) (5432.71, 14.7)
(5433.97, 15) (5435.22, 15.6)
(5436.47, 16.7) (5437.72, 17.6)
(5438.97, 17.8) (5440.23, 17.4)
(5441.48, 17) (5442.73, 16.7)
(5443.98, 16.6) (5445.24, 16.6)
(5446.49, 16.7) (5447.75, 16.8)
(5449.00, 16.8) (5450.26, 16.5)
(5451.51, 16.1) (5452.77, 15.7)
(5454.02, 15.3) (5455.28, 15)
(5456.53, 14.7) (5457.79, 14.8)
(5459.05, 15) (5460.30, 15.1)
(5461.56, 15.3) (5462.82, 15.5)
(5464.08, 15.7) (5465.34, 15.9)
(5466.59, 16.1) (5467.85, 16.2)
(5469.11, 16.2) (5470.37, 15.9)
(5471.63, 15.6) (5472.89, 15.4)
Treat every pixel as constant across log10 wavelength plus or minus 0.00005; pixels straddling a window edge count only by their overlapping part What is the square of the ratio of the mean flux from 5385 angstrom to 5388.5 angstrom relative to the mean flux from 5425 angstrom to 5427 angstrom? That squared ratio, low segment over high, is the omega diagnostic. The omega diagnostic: 1.02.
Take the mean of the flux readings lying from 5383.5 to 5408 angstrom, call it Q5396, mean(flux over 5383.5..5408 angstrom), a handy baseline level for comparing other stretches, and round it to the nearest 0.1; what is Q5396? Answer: 15.8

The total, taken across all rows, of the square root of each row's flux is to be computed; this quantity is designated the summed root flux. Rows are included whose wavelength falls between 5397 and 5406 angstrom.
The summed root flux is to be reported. 27.8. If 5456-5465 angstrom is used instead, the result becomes 27.3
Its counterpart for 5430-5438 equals 27.7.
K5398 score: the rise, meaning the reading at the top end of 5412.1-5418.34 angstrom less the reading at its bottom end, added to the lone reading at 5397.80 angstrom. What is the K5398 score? 16.9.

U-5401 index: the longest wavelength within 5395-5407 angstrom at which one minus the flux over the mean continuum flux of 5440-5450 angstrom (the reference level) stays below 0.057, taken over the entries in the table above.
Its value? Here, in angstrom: 5400.29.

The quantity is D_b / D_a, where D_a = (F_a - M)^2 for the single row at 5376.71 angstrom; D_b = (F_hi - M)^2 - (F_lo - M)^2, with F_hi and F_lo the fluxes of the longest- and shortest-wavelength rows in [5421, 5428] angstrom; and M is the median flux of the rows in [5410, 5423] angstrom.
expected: 1.7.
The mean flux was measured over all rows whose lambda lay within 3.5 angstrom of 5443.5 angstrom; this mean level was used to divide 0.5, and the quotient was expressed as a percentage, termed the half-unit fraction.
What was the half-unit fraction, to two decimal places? 2.97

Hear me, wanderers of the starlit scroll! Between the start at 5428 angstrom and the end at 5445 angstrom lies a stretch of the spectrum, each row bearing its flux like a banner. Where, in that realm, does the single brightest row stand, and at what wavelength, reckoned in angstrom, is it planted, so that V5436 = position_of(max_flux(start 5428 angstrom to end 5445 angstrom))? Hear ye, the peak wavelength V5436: 5438.97 angstrom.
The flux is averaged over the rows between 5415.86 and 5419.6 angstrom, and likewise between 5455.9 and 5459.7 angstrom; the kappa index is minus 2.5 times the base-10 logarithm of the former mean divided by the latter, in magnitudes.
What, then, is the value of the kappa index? -0.10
